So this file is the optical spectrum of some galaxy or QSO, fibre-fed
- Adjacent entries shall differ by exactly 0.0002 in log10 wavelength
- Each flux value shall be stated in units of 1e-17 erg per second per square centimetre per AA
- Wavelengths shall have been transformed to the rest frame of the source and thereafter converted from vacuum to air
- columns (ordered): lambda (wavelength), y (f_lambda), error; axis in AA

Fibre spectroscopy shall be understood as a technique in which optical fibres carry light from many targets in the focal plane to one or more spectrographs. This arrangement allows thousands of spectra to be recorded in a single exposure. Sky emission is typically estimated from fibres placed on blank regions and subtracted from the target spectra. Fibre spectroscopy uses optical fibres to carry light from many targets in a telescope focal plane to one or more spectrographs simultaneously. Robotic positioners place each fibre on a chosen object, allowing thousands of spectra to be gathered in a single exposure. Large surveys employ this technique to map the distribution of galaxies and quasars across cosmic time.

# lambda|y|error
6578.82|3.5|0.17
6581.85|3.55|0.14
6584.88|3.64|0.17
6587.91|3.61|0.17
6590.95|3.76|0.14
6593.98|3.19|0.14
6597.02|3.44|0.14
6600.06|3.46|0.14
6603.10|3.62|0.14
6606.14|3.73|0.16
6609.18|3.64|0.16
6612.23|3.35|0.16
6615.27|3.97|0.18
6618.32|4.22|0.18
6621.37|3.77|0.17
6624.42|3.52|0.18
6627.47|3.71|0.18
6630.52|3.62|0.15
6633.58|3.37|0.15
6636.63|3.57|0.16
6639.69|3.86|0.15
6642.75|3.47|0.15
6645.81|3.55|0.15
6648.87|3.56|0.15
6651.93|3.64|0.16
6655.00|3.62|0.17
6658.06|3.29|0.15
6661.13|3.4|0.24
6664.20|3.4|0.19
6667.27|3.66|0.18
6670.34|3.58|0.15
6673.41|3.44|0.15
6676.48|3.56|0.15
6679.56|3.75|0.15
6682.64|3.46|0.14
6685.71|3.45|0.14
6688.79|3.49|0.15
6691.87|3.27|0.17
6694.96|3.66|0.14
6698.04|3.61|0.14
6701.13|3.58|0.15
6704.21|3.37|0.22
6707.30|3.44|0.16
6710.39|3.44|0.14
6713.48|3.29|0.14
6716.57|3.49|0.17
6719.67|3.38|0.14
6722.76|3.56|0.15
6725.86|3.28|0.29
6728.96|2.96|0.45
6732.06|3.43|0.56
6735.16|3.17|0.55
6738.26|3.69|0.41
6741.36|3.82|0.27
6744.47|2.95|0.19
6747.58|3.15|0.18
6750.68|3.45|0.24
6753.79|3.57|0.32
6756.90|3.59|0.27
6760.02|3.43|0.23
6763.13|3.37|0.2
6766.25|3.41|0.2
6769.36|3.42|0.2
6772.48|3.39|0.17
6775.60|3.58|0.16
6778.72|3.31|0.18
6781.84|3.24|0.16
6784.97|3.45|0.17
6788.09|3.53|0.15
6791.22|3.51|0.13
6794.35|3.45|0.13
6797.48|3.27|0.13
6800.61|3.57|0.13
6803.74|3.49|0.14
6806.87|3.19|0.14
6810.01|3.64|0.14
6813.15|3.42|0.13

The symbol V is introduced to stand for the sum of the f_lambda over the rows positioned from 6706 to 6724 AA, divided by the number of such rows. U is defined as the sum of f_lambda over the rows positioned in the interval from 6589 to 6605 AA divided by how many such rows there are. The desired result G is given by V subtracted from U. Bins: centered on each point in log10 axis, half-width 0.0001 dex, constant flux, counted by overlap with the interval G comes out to 0.06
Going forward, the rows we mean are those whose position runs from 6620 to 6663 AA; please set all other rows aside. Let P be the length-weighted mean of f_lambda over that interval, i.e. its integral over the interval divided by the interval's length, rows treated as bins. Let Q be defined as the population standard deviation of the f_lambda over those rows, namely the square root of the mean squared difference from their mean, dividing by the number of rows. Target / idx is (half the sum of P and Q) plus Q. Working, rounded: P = 3.57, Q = 0.15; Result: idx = 2.01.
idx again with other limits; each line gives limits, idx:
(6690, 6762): 2.03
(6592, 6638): 2.18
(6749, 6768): 1.86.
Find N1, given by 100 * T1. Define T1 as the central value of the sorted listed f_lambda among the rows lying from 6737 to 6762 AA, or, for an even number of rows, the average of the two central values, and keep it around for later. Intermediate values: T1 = 3.51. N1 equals 351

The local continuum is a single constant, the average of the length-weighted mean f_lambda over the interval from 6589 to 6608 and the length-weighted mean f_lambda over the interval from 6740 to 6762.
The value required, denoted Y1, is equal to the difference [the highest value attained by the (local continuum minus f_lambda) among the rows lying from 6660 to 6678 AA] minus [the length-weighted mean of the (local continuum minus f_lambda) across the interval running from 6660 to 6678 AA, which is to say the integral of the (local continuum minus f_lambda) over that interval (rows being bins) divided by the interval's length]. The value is 0.11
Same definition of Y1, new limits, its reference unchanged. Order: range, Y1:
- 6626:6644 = 0.23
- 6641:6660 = 0.23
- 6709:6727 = 0.13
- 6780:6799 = 0.17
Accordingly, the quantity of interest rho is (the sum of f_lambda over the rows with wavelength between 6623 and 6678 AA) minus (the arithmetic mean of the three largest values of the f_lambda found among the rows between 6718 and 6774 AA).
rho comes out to 60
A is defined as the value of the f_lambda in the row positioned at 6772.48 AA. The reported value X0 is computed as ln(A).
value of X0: 1.22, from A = 3.39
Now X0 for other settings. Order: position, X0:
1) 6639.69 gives 1.35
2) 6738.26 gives 1.31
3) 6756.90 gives 1.28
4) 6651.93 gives 1.29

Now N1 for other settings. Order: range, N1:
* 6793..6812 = 347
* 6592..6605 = 345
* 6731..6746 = 343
